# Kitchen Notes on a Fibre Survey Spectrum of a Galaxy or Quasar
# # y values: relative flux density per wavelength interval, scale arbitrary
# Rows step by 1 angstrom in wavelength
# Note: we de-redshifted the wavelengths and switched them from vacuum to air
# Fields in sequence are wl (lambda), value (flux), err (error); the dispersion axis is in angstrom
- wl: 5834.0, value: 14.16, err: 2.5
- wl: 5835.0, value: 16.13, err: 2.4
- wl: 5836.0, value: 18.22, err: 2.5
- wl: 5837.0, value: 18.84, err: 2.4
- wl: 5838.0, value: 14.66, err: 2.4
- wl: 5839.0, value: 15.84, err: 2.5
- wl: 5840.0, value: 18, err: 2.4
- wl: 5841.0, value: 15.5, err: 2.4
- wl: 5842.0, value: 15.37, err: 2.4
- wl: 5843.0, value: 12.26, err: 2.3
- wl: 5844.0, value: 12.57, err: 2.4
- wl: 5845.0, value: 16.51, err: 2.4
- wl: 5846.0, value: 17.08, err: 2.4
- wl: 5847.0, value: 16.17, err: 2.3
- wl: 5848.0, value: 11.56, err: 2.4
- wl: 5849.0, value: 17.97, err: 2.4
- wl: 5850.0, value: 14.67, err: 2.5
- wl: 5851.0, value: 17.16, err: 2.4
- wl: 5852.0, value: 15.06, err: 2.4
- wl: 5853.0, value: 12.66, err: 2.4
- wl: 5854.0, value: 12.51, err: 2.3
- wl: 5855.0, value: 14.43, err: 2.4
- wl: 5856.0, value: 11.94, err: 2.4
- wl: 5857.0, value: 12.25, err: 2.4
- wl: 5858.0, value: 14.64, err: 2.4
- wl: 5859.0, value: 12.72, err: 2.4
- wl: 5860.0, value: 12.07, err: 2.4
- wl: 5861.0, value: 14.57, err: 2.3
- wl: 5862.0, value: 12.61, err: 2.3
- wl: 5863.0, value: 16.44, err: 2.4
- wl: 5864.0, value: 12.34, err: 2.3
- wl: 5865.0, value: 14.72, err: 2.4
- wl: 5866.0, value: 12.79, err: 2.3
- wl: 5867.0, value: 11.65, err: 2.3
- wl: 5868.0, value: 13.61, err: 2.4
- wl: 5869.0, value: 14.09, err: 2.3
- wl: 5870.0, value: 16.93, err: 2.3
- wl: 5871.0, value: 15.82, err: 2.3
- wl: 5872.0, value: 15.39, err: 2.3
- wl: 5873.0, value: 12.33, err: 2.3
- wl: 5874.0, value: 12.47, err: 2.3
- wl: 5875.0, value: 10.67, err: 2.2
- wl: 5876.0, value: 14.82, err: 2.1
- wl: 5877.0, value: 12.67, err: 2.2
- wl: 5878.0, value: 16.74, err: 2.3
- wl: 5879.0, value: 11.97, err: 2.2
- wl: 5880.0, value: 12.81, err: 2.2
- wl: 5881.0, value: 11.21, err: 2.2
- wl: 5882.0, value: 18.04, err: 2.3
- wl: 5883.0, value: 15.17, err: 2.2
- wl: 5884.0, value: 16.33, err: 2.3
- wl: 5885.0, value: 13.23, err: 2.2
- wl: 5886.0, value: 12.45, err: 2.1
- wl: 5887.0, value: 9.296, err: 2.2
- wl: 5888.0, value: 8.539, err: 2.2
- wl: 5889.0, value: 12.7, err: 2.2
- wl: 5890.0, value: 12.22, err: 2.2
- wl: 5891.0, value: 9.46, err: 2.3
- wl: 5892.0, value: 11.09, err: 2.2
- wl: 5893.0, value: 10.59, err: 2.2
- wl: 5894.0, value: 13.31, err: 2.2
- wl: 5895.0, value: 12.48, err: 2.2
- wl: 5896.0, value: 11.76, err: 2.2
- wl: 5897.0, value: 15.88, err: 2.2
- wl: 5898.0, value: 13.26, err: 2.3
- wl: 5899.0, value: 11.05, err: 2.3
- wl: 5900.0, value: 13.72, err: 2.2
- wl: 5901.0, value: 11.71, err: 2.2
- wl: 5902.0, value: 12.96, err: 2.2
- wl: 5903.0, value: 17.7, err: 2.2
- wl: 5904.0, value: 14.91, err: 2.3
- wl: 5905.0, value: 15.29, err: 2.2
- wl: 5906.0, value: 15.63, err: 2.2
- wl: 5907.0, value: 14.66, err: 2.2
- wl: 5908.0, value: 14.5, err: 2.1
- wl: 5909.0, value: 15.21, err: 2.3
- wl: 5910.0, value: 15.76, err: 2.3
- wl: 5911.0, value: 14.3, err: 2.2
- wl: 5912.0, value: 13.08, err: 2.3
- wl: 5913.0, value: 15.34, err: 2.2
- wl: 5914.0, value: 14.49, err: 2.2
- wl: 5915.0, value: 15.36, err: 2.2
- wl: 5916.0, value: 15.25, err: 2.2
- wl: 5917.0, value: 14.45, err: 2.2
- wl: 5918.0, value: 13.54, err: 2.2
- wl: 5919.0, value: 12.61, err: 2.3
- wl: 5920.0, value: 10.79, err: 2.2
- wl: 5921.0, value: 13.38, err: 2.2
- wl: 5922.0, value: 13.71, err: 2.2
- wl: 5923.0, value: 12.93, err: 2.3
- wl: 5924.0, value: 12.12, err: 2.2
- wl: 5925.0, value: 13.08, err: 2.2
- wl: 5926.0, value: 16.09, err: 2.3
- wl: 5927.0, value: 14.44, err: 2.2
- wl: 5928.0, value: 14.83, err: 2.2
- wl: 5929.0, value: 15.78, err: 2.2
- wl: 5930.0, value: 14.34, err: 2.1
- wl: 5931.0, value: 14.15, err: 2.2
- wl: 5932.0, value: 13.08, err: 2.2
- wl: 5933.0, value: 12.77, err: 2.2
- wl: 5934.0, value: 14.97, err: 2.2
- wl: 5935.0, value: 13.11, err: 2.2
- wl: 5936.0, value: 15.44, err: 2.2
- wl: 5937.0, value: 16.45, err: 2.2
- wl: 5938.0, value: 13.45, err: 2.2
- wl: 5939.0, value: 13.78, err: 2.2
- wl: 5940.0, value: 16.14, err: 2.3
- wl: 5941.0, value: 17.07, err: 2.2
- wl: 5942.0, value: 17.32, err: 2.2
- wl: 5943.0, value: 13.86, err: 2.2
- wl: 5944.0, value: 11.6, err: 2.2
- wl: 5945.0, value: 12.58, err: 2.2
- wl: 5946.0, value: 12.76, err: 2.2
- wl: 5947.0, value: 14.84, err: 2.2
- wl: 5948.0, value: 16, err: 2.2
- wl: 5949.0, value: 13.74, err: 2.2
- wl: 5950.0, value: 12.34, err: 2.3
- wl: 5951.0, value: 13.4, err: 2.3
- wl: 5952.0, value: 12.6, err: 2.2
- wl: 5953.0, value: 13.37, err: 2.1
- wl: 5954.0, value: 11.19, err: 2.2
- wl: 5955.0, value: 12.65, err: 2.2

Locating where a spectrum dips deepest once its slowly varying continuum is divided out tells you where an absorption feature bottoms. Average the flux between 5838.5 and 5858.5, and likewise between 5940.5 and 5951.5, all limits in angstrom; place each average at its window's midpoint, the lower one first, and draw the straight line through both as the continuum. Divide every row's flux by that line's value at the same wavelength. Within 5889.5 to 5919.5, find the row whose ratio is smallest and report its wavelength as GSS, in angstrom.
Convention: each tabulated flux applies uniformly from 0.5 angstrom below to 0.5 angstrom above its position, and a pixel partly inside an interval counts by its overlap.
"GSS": 5891.0 angstrom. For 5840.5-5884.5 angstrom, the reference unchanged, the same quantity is 5875.0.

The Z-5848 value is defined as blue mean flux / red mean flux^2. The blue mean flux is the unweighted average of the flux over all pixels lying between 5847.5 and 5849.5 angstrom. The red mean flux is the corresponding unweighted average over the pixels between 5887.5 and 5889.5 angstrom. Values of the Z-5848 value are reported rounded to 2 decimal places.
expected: 0.13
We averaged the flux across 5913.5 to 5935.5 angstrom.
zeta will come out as 13.9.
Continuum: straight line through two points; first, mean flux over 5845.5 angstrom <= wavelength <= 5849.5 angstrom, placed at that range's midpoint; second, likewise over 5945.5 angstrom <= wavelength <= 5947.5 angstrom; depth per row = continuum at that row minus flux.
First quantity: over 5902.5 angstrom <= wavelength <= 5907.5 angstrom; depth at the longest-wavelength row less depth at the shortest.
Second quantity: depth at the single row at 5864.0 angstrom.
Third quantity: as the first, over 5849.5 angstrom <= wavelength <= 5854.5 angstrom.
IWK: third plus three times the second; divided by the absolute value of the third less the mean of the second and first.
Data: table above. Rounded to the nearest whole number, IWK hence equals 12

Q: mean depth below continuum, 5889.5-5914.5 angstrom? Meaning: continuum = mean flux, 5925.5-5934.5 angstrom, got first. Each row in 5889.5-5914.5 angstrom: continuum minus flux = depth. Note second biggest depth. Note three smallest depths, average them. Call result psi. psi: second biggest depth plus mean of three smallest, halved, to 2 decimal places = 0.98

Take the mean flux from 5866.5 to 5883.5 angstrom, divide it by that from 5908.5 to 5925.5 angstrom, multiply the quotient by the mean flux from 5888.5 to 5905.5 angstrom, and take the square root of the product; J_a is 3.61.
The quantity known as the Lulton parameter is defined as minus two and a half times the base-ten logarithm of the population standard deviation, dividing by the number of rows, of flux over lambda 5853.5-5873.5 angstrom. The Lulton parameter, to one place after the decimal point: -0.5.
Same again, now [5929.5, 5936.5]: 0.1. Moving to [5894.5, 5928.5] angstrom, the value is -0.5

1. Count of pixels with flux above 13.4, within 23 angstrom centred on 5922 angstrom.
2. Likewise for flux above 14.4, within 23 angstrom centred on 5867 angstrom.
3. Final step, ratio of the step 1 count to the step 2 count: 1.56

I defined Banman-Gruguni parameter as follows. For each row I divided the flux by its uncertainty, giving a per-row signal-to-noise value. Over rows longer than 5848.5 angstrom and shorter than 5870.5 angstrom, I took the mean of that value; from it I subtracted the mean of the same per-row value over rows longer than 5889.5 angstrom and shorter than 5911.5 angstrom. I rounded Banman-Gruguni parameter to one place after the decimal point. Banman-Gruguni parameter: -0.2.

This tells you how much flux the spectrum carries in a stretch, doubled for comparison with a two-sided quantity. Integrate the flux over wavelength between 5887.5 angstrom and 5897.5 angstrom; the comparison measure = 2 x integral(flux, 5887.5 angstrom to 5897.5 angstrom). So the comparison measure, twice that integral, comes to 236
